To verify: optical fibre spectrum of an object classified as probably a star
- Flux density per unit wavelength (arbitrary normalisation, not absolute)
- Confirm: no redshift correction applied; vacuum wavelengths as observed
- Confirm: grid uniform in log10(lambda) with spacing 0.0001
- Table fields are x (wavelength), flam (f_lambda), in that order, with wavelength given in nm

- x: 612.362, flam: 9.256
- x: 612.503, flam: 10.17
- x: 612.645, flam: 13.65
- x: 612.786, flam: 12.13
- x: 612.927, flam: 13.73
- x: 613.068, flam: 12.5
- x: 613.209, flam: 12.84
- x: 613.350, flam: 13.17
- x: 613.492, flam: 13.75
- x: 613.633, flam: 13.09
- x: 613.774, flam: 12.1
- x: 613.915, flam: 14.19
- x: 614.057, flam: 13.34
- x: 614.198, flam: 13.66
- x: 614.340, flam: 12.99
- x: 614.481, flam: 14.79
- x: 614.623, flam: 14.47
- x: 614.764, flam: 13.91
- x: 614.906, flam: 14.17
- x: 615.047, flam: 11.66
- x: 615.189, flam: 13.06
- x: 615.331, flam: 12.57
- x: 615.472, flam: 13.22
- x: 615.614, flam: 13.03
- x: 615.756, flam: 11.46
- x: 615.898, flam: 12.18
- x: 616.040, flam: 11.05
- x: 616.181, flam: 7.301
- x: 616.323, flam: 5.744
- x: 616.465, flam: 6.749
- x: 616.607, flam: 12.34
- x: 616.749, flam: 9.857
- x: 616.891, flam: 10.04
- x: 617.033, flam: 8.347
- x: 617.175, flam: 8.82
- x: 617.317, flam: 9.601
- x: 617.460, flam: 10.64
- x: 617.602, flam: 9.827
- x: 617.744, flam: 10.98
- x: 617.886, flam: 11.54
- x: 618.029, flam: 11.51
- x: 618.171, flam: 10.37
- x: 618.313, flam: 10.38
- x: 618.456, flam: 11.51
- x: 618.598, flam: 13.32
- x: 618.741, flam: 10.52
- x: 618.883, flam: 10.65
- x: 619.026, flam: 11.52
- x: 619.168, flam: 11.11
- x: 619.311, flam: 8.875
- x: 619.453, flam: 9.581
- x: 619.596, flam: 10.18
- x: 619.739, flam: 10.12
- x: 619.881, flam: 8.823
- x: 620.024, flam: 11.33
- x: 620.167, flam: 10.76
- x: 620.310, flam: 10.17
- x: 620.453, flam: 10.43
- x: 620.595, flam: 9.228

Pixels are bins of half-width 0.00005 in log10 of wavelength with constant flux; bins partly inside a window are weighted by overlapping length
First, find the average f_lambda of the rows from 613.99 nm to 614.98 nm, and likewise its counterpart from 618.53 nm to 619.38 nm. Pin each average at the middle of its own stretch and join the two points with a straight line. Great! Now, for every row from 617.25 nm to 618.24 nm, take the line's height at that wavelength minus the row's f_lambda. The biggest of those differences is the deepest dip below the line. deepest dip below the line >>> 2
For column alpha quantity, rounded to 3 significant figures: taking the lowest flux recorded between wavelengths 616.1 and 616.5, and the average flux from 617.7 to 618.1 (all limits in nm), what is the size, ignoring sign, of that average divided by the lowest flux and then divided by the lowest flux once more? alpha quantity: 0.344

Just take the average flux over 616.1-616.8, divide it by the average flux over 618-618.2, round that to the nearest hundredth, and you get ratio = 0.77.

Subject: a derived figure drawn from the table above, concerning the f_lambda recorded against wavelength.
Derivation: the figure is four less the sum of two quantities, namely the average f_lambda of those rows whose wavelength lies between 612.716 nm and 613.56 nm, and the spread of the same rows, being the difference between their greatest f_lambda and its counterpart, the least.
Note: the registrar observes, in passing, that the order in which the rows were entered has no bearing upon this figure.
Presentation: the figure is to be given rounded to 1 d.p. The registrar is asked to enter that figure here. -10.6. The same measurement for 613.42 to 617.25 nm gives -16.8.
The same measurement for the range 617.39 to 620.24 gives -11.2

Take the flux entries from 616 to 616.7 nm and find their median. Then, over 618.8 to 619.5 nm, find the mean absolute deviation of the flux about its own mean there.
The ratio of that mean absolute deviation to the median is 0.123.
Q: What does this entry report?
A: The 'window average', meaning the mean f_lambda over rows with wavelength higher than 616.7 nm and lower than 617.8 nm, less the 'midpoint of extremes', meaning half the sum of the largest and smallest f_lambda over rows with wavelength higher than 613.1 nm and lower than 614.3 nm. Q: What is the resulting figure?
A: -3.4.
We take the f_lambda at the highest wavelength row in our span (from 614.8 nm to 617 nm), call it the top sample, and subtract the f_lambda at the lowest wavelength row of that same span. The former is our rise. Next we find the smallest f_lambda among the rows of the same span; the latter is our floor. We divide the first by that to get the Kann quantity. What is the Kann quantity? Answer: -0.72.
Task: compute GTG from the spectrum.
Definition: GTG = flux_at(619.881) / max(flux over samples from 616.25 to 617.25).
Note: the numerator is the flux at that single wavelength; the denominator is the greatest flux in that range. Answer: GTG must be 0.715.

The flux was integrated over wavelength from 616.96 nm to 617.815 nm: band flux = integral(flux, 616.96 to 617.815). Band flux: 8.3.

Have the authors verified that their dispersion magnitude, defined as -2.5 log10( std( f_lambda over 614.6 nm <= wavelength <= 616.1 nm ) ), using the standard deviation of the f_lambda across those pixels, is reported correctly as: -0.1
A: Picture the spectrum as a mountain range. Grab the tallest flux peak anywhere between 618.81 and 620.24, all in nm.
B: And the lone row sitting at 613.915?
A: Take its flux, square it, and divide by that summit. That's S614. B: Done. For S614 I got 17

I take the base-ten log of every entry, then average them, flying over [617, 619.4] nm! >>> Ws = 1.02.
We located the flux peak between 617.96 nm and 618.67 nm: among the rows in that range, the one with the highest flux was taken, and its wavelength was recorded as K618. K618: 618.598 nm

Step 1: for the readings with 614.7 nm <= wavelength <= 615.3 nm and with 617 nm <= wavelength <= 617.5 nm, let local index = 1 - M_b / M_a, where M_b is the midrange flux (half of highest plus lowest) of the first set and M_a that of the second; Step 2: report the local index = -0.36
